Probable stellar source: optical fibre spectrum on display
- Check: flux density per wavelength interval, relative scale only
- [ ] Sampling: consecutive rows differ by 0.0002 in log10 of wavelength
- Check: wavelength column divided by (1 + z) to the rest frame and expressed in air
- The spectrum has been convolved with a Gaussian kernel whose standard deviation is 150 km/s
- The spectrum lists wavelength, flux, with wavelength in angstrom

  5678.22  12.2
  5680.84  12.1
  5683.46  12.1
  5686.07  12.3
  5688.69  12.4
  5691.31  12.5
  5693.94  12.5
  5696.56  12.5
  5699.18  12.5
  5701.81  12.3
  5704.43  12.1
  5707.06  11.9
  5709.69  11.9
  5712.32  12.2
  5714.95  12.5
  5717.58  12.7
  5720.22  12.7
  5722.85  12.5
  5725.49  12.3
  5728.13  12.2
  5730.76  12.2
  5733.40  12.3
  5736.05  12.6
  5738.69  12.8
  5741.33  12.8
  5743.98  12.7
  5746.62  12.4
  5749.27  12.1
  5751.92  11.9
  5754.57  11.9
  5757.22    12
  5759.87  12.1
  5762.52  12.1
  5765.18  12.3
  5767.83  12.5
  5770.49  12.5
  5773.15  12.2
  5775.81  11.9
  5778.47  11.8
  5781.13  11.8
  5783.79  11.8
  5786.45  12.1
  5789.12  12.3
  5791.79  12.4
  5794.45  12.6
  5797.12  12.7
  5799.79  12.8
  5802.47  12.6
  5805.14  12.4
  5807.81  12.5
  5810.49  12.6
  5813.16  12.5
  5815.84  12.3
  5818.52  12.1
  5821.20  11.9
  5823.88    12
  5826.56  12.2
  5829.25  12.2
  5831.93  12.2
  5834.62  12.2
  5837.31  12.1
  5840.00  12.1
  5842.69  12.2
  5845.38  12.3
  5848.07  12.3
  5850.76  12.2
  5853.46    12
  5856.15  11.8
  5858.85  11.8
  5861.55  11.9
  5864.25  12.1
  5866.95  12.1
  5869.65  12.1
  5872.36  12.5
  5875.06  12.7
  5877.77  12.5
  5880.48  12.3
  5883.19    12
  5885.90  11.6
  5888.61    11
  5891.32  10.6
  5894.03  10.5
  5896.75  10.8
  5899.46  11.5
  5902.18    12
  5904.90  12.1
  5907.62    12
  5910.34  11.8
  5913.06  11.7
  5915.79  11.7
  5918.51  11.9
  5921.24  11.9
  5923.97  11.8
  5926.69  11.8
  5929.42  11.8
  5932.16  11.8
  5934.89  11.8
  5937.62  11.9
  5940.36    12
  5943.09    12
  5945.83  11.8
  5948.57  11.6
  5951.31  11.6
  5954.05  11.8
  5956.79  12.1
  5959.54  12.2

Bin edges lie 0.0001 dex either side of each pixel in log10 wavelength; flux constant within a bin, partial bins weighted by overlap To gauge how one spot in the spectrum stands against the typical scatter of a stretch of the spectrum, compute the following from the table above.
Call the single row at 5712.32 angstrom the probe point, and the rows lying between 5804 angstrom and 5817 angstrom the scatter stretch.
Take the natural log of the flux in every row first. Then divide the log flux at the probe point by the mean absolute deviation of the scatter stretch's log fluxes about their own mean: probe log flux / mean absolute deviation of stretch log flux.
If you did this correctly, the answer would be 354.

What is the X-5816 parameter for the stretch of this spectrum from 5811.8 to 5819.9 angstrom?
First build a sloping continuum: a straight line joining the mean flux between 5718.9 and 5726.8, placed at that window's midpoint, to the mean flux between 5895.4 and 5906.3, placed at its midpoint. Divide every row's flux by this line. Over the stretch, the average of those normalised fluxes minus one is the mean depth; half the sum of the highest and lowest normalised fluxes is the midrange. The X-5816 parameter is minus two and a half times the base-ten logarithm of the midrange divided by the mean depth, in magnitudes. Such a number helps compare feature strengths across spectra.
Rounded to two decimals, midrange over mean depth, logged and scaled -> -4.15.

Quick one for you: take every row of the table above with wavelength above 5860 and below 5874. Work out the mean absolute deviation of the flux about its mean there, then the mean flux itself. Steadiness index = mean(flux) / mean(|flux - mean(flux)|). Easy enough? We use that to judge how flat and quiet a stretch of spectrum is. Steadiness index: 84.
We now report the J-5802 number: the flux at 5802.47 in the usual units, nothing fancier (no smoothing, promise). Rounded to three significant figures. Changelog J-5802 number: 12.6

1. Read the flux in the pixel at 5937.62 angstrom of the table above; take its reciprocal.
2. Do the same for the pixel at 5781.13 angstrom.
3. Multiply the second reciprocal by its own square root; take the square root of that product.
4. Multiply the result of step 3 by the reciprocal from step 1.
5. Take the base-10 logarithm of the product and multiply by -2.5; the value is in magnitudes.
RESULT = 4.70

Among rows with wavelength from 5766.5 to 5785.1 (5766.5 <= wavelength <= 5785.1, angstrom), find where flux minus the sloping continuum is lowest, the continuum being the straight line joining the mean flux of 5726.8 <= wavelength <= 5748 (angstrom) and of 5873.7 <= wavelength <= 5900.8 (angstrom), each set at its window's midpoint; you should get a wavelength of 5778.47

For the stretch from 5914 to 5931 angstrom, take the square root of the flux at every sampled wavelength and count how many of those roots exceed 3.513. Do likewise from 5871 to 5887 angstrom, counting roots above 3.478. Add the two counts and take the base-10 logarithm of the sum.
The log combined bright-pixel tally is 0.60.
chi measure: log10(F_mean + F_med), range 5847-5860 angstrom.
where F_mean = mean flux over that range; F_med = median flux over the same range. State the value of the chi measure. 1.381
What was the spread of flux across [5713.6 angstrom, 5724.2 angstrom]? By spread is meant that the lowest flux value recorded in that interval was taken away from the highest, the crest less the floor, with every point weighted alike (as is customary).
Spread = 0.2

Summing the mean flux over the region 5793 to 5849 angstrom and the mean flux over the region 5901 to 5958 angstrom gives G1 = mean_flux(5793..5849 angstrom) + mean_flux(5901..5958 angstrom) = 24.2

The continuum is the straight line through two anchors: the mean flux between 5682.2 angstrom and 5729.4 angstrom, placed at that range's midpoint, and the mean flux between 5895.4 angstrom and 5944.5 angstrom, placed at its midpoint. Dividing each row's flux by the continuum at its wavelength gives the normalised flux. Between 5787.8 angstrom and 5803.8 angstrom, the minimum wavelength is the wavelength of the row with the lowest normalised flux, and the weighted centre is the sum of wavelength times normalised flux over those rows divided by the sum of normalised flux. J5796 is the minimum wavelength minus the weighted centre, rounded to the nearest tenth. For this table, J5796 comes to -6.7 angstrom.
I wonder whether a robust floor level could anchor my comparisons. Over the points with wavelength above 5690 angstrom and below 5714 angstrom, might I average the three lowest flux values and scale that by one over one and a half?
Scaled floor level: 7.98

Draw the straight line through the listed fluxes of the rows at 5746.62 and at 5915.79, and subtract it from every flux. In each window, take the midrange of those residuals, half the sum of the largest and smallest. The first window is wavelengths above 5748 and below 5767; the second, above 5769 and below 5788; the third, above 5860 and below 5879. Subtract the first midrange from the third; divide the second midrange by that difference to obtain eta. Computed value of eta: -0.21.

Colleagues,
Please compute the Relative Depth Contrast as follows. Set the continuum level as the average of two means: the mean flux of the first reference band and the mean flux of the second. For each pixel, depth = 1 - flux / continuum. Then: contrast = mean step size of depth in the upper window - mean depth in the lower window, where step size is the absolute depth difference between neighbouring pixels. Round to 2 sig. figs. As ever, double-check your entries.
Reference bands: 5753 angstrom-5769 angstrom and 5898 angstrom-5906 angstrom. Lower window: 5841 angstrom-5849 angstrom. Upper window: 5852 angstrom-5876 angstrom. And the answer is 0.033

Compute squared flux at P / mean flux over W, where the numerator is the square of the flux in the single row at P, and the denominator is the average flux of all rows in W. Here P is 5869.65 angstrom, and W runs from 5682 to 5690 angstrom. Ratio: 11.9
